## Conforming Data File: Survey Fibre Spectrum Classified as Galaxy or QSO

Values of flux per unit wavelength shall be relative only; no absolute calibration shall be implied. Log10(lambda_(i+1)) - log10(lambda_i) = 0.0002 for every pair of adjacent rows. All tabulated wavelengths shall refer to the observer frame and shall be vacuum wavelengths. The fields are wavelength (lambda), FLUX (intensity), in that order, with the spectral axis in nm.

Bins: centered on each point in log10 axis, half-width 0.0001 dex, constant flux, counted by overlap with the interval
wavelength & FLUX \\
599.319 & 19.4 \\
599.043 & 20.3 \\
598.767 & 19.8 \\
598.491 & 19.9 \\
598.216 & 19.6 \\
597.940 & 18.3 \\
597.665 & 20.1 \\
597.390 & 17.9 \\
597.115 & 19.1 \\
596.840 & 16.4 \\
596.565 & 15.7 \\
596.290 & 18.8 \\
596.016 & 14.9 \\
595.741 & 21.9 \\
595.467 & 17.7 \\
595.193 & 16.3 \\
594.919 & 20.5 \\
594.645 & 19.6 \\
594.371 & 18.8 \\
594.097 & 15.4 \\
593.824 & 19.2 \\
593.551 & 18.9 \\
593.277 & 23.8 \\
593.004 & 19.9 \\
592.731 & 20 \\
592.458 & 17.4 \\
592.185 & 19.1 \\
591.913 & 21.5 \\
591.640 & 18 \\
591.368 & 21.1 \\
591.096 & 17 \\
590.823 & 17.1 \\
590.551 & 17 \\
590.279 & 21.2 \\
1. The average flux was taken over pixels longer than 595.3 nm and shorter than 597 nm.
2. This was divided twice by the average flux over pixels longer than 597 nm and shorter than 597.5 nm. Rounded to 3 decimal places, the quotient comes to 0.051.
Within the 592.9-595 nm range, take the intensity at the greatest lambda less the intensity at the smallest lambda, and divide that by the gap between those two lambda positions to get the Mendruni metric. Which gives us 0.3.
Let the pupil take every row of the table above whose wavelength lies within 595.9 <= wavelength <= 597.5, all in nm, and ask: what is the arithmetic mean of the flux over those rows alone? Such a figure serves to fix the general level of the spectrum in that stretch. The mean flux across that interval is 17.1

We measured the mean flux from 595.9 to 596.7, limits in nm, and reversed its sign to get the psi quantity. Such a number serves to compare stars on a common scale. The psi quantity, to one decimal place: -16.5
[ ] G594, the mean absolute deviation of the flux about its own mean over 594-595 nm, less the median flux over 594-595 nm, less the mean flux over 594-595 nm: -36.2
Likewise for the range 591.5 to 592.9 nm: -37.1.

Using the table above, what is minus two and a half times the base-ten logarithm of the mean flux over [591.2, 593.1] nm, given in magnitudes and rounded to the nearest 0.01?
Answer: -3.23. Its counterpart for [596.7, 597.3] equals -3.12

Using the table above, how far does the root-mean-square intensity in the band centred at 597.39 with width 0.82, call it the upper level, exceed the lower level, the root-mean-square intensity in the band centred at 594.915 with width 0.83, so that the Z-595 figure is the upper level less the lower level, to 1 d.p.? 0.2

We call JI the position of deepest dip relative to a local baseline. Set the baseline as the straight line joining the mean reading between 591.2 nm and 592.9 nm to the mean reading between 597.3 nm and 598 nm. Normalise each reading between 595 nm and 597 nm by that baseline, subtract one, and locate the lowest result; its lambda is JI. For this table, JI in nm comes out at 596.016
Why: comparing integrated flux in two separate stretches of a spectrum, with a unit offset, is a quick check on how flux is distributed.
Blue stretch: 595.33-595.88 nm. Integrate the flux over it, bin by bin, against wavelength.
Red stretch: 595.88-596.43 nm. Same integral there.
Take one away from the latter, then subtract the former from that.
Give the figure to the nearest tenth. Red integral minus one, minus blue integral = -2.6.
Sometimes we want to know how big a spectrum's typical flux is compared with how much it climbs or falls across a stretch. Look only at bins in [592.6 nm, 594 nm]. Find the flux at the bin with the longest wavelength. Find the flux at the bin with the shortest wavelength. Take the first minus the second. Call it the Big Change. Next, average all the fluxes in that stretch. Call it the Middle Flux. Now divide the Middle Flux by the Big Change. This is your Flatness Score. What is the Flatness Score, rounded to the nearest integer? -25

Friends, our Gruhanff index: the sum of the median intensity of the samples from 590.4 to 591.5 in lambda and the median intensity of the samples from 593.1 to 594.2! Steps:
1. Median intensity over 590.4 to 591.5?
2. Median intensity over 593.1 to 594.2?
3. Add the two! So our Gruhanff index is 36.1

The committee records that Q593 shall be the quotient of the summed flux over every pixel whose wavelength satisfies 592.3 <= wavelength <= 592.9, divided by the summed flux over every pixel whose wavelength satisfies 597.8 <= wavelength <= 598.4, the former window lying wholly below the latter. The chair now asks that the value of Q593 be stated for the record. 0.99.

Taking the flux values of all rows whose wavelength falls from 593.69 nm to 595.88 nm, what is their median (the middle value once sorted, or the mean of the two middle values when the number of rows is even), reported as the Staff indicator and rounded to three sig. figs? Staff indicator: 19.0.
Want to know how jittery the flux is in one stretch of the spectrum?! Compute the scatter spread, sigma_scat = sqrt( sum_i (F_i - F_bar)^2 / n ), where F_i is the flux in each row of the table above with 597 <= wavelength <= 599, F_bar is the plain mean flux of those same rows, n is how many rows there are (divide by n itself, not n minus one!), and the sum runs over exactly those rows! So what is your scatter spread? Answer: 0.79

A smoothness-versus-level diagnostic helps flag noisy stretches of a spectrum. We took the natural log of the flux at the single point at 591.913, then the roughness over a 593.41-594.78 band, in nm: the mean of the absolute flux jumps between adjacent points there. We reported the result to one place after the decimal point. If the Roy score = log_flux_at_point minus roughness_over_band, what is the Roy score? 1.0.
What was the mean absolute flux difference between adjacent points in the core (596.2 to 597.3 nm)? 2.2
